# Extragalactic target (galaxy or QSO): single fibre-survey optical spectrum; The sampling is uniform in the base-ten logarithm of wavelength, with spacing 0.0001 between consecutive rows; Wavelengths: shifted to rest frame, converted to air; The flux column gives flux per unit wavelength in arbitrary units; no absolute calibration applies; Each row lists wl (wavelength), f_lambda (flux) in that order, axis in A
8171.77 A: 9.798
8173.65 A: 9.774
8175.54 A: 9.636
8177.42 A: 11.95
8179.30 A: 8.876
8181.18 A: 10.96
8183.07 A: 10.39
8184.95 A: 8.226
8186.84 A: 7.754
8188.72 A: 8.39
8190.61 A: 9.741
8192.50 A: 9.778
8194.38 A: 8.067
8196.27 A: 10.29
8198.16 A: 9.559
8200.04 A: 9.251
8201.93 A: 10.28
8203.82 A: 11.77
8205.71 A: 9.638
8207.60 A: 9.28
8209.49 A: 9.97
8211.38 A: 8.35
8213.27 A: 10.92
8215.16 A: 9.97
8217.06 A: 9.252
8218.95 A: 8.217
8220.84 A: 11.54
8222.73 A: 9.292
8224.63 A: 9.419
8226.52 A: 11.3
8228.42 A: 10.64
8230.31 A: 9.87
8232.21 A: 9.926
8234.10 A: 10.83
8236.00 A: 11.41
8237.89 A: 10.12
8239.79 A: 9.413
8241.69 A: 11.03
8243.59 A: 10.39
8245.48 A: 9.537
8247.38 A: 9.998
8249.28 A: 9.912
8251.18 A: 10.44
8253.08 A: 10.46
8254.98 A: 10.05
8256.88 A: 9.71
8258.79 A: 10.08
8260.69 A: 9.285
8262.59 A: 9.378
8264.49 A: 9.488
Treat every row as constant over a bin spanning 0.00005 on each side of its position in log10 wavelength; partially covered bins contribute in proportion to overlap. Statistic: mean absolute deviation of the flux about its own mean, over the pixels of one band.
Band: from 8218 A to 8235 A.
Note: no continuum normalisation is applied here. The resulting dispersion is 0.86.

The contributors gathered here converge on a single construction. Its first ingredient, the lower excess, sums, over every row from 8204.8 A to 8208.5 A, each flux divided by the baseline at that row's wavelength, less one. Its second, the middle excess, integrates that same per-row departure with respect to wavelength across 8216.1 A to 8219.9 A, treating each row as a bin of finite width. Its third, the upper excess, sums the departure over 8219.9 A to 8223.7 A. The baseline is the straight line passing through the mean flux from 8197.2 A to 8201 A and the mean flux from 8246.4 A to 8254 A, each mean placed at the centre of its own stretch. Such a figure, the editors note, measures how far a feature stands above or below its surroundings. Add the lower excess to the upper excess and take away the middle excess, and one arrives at 0.5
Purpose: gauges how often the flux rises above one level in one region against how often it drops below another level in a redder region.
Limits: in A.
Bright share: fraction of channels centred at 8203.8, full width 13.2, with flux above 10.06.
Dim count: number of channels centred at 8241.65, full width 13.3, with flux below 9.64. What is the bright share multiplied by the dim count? 0.57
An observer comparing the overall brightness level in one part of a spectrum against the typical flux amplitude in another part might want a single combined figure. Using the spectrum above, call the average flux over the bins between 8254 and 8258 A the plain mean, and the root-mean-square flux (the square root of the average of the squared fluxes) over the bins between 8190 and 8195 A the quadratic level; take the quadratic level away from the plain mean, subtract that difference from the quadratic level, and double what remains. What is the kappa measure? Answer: 17.2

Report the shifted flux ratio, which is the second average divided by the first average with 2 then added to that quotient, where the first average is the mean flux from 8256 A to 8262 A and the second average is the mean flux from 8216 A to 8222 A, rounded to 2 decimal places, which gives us 3.00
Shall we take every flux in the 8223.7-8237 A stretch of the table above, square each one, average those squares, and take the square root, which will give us 10.5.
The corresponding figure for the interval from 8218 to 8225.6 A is 9.7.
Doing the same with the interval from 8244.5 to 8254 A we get 10.1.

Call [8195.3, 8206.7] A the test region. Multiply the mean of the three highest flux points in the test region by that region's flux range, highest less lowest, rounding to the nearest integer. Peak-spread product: 27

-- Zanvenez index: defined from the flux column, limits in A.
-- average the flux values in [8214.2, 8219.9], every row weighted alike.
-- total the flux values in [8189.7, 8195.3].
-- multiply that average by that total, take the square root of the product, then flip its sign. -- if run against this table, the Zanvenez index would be -15.9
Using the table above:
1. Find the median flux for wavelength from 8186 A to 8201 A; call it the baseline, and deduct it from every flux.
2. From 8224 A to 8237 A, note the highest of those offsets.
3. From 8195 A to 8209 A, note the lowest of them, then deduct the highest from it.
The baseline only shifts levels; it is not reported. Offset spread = -2.2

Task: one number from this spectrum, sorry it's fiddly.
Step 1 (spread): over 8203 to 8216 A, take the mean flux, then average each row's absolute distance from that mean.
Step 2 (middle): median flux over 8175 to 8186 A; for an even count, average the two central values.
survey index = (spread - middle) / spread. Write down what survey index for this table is -11.9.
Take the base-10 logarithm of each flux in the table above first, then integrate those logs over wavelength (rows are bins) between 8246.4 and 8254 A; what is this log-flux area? 7.66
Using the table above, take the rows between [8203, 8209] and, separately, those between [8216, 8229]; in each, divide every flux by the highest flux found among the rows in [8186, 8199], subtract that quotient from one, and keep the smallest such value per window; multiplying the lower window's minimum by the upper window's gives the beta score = 0.017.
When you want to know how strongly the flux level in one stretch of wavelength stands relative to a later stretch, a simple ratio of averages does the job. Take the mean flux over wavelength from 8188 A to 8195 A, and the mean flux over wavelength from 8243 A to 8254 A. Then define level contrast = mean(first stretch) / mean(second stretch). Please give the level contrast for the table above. 0.89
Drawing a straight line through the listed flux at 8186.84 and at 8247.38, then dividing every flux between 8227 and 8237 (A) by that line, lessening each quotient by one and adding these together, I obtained 0.58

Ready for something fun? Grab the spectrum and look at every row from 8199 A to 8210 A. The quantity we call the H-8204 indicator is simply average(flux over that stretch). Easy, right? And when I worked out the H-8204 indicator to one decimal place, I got 10.0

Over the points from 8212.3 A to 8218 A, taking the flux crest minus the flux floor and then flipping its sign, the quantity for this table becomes -1.7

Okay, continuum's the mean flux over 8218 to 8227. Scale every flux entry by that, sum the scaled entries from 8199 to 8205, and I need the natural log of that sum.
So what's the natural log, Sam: 1.15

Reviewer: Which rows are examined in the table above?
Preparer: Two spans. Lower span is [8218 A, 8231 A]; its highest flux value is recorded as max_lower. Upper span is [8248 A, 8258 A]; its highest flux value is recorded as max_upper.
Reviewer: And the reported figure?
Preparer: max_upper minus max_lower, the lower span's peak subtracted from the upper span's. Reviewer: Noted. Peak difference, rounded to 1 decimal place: -1.1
